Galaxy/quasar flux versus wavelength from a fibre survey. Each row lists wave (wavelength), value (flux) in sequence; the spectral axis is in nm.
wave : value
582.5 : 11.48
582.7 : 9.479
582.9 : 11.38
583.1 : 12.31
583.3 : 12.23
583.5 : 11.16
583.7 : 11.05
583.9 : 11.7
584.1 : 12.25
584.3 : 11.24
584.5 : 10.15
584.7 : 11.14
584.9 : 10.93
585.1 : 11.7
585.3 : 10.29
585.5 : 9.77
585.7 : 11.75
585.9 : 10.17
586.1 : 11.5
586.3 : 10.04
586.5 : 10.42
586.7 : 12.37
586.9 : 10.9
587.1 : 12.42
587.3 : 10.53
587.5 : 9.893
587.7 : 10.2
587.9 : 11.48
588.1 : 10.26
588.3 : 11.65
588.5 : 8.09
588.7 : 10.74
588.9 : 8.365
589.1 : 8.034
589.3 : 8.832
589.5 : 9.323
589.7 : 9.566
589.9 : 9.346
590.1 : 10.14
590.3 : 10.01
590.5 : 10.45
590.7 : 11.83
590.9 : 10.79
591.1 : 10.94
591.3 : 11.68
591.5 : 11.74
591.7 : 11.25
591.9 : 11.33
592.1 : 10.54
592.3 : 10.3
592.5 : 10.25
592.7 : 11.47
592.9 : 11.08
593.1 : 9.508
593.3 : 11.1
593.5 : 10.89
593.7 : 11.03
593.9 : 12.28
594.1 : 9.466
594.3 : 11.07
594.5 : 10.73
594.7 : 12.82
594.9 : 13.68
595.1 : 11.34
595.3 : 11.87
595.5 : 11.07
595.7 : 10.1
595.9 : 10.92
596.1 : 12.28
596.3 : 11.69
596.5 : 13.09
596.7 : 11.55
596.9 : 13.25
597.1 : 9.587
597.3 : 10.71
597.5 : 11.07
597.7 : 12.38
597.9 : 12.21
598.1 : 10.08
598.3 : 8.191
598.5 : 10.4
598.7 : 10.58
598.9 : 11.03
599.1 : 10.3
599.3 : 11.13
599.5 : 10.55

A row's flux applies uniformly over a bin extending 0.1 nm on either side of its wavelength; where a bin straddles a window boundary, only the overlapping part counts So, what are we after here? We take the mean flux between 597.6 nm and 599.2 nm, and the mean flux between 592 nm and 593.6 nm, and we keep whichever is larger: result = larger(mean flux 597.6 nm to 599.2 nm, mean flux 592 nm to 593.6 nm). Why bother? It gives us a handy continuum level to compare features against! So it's 10.6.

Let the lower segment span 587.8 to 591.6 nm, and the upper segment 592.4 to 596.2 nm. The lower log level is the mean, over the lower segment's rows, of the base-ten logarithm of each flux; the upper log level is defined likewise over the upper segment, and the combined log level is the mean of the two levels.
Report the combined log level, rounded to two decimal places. 1.03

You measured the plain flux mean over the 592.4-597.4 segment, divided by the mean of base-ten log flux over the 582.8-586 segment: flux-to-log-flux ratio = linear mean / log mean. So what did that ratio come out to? 10.8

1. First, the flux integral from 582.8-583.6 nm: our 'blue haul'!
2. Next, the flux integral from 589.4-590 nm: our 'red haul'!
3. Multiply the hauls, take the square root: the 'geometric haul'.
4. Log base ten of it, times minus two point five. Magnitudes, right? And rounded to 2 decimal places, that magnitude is -2.16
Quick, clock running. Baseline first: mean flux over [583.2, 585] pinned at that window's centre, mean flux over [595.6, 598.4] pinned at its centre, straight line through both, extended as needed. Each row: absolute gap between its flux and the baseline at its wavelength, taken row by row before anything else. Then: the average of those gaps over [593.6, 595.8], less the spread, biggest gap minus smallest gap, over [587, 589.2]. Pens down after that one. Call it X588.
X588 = -2.2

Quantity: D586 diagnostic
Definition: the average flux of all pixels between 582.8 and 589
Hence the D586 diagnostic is 10.9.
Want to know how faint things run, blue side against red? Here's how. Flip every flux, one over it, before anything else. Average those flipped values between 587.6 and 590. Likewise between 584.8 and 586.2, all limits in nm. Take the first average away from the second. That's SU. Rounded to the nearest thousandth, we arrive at -0.013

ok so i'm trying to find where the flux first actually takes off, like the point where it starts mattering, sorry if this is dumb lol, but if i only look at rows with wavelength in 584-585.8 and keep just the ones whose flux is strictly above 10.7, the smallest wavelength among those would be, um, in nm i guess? 584.1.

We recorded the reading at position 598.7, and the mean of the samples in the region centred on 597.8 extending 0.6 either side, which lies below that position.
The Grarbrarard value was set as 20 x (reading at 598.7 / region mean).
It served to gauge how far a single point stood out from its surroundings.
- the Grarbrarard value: 19.6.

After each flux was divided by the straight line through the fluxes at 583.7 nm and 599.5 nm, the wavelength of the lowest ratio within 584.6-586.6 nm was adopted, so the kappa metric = 585.5 nm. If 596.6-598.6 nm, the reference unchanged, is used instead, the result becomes 598.3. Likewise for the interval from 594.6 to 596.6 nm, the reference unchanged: 595.7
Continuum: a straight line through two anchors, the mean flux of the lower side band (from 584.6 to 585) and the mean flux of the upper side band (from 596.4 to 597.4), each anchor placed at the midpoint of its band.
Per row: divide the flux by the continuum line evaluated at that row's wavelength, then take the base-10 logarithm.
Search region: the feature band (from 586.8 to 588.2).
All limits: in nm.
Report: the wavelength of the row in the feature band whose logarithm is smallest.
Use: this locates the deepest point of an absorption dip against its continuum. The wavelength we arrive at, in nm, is 587.5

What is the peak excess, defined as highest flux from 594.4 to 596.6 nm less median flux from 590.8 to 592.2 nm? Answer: 2.4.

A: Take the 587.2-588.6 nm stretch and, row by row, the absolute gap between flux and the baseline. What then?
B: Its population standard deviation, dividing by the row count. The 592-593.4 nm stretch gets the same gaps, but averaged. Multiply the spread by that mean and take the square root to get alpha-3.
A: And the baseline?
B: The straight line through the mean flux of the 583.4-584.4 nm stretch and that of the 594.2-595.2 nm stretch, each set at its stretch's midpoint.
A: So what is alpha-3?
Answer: 1.2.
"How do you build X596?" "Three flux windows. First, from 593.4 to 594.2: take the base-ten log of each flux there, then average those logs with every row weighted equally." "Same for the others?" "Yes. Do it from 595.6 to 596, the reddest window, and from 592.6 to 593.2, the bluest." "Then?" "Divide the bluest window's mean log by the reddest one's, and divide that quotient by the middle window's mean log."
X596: 0.97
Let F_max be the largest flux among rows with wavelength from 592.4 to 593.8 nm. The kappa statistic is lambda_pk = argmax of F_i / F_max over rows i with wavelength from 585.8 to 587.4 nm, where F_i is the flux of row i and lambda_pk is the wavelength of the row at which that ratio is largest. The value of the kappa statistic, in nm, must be 587.1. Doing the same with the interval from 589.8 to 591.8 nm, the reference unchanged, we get 590.7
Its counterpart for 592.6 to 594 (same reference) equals 593.9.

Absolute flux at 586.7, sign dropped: 12.4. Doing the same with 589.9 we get 9.3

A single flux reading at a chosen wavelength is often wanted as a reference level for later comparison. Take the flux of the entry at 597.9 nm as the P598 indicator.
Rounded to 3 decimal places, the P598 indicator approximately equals 12.210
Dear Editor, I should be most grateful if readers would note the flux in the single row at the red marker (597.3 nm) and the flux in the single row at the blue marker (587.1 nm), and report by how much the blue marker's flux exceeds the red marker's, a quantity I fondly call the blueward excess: 1.7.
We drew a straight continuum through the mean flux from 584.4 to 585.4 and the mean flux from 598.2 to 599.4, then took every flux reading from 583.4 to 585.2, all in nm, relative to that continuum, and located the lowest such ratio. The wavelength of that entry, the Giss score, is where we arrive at 584.5 nm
